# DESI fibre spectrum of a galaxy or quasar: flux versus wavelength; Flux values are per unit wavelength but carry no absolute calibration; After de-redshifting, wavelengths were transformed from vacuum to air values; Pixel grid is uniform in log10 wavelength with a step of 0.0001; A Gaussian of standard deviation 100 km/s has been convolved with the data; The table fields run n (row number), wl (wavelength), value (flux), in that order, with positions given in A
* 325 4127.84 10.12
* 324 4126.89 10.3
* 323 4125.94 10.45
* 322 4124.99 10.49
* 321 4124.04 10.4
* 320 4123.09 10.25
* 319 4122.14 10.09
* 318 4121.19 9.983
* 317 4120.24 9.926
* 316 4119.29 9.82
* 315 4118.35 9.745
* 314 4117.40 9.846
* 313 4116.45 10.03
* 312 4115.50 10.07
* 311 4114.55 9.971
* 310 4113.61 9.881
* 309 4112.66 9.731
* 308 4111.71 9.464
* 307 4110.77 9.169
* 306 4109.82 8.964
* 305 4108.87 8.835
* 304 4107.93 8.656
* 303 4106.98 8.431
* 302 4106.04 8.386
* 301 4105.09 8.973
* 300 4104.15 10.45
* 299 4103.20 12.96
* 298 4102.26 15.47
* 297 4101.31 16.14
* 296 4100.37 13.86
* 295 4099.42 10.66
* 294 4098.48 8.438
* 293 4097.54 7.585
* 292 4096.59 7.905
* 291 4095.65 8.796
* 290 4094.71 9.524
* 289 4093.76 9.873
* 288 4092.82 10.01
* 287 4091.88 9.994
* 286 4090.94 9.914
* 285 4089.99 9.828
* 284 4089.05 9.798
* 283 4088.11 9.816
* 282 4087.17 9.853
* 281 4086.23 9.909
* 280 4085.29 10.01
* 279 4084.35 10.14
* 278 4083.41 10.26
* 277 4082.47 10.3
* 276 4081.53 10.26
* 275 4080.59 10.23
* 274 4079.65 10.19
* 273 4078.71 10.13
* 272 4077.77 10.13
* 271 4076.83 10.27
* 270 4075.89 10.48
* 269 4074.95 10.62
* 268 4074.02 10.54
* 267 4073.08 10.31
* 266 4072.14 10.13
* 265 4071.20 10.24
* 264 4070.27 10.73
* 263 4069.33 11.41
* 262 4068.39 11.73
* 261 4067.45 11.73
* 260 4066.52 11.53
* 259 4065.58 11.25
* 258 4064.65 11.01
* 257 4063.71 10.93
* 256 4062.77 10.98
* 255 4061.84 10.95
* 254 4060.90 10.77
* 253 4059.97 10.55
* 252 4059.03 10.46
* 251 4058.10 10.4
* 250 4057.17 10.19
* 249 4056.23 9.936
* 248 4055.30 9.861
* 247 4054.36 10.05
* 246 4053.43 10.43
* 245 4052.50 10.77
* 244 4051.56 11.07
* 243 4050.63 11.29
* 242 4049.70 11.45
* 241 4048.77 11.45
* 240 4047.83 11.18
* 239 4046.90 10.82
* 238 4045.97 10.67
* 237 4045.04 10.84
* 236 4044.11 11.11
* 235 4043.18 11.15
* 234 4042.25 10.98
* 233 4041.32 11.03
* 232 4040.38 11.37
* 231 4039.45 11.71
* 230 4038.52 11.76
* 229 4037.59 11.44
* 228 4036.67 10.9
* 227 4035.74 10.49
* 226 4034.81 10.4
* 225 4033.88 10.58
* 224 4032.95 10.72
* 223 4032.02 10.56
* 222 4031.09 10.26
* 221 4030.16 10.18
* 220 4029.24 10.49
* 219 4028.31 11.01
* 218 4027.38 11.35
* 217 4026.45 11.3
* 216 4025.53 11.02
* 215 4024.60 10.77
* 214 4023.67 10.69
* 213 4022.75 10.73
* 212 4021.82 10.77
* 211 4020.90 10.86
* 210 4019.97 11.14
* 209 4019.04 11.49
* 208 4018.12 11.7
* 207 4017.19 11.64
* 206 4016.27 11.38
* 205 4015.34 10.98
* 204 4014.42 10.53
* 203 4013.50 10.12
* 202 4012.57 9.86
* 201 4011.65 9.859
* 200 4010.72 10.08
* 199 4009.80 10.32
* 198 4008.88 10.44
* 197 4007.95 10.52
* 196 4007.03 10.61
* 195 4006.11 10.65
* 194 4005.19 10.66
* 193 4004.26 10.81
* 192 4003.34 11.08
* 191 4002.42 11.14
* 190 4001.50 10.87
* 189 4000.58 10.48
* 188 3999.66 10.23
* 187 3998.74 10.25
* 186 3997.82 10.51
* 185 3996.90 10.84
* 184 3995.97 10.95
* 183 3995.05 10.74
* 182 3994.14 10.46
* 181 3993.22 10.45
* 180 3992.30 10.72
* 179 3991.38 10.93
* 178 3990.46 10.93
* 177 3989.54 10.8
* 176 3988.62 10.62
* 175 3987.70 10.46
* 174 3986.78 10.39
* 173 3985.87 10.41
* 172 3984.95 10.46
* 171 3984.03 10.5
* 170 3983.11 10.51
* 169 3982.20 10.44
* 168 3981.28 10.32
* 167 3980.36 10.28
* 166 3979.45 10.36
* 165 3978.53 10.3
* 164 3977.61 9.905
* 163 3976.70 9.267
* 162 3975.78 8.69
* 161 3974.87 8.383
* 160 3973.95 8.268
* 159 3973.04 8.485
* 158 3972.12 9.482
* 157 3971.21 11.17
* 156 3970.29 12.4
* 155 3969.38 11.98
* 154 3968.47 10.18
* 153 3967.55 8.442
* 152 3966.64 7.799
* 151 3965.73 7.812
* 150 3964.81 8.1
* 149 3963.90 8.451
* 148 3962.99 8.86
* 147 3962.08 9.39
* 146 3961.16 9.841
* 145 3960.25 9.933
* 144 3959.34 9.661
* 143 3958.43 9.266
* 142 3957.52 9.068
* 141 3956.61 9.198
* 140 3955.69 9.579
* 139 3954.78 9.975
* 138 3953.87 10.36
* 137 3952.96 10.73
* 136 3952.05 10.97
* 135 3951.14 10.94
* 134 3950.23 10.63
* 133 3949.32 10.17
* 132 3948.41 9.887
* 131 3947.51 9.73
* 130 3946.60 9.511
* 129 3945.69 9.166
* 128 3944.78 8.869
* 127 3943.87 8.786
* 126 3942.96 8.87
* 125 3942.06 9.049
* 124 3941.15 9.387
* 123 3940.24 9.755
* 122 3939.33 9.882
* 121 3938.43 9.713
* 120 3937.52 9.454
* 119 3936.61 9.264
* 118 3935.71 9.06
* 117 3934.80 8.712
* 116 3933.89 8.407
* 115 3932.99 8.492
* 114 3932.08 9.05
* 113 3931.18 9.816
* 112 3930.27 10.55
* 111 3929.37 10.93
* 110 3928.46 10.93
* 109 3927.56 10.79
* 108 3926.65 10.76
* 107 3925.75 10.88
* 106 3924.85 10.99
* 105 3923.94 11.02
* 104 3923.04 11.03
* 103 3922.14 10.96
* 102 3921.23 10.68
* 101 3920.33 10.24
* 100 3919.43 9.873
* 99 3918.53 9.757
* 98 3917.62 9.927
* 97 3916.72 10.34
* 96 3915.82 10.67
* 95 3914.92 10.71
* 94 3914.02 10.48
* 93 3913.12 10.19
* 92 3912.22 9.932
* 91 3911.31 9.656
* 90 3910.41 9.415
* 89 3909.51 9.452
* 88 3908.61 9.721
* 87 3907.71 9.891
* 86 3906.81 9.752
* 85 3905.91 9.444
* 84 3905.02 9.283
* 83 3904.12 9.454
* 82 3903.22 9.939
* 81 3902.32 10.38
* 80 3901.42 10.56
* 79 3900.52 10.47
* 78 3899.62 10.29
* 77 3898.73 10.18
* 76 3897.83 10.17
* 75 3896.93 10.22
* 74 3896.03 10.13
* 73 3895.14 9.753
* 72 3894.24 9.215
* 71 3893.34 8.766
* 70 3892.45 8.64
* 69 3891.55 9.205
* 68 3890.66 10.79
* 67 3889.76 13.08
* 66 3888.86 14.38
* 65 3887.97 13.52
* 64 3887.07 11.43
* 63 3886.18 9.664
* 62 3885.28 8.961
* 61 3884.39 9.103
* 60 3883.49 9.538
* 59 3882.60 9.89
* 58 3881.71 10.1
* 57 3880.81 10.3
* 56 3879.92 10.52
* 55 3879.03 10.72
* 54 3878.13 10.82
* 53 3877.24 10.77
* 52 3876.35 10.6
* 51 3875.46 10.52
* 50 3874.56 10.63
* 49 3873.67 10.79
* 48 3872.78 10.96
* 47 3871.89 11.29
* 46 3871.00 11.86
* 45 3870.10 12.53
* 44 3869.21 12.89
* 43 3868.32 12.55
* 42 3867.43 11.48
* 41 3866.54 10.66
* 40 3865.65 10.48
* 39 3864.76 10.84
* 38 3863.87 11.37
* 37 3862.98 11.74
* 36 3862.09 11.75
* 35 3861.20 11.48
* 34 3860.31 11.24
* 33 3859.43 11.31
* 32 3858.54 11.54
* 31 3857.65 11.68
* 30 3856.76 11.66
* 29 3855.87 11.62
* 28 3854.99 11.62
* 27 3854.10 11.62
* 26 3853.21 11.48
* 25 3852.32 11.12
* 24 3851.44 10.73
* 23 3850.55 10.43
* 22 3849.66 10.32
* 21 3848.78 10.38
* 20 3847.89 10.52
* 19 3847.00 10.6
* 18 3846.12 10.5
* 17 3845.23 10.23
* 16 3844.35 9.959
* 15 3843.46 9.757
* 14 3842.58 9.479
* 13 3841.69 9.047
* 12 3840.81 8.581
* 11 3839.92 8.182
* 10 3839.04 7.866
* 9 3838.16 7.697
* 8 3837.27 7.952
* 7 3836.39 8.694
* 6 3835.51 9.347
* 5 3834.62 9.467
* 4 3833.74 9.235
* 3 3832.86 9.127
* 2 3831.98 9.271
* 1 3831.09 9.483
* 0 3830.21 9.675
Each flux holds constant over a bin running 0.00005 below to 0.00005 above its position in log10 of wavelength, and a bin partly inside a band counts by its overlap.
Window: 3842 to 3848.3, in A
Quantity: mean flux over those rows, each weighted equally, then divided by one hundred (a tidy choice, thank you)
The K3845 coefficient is 0.101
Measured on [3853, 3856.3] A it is 0.116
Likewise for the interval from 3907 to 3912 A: 0.096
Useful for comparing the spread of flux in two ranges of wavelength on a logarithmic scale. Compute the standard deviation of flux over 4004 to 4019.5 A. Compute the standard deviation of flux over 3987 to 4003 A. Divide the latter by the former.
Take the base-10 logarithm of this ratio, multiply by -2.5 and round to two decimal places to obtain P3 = 0.87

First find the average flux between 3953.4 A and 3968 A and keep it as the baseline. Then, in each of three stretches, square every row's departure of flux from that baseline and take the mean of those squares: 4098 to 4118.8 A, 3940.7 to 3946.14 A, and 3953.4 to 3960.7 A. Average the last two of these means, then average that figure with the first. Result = 3.3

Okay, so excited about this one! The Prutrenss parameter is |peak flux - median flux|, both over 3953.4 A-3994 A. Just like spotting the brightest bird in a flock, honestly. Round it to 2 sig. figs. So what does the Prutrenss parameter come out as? 2.3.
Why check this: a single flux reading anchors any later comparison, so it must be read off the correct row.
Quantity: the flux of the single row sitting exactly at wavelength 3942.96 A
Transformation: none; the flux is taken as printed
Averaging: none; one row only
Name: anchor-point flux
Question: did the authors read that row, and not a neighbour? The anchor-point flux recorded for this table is 8.87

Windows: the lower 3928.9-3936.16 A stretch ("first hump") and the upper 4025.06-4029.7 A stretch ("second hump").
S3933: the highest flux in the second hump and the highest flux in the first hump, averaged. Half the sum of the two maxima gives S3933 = 11.1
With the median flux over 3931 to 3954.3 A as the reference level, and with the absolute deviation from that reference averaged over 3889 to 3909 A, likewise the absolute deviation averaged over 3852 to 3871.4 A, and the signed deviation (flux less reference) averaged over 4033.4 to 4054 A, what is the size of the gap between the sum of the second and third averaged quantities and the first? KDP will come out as 2.9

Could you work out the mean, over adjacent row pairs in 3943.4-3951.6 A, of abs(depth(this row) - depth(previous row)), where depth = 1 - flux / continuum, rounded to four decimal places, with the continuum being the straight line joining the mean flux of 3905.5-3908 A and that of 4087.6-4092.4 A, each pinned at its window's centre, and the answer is 0.0276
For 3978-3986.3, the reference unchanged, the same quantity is 0.0060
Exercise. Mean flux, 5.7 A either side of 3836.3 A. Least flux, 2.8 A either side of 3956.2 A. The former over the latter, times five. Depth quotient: 4.83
